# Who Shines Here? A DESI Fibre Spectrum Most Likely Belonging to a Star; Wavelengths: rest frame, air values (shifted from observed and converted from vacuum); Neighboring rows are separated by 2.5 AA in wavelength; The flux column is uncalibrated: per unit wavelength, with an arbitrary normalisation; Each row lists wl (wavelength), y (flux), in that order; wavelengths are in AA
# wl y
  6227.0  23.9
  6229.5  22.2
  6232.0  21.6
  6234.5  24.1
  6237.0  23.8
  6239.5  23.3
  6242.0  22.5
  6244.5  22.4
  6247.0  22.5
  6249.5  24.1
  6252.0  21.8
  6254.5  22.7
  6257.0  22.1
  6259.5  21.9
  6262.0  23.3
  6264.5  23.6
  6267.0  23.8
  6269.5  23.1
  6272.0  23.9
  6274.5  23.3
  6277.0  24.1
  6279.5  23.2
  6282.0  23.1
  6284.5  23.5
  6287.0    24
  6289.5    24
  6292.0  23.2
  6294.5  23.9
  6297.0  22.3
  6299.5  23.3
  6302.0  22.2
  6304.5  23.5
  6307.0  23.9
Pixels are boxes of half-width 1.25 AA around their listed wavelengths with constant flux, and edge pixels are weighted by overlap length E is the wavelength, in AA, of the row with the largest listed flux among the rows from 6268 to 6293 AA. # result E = 6277.0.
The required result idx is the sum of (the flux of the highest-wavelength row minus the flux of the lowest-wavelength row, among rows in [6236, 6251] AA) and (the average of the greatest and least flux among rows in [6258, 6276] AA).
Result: 23.2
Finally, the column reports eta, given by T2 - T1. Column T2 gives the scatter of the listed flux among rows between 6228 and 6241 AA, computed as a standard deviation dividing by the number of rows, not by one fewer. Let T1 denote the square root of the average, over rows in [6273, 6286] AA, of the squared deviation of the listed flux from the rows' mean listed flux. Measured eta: 0.60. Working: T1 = 0.4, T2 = 1.0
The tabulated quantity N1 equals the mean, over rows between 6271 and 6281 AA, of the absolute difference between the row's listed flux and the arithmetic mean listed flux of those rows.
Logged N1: 0.4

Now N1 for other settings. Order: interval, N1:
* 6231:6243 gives 0.8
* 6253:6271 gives 0.6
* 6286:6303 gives 0.6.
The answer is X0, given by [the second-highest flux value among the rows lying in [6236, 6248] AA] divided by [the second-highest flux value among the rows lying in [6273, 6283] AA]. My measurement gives 1.00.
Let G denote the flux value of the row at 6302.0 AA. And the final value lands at 22.2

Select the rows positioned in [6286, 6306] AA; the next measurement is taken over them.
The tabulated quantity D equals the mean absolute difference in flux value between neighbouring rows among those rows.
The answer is 0.9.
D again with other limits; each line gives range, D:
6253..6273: 0.6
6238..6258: 0.9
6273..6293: 0.5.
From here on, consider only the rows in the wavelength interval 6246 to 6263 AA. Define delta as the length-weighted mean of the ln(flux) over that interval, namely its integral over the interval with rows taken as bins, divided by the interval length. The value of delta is 3.12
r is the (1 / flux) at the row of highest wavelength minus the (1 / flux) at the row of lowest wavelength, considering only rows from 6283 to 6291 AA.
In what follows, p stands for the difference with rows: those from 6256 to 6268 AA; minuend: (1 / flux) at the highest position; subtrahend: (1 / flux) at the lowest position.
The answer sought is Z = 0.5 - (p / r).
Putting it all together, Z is -3.1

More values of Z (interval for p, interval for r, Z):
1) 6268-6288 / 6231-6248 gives -0.4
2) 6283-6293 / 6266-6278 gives 1.6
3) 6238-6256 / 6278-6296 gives 1.4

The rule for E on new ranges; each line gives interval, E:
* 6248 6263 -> 6249.5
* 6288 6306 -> 6289.5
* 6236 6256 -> 6249.5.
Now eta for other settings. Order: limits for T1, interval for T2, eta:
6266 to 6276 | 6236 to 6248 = 0.22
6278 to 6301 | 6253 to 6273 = 0.19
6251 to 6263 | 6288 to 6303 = 0.14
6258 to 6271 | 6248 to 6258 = 0.22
